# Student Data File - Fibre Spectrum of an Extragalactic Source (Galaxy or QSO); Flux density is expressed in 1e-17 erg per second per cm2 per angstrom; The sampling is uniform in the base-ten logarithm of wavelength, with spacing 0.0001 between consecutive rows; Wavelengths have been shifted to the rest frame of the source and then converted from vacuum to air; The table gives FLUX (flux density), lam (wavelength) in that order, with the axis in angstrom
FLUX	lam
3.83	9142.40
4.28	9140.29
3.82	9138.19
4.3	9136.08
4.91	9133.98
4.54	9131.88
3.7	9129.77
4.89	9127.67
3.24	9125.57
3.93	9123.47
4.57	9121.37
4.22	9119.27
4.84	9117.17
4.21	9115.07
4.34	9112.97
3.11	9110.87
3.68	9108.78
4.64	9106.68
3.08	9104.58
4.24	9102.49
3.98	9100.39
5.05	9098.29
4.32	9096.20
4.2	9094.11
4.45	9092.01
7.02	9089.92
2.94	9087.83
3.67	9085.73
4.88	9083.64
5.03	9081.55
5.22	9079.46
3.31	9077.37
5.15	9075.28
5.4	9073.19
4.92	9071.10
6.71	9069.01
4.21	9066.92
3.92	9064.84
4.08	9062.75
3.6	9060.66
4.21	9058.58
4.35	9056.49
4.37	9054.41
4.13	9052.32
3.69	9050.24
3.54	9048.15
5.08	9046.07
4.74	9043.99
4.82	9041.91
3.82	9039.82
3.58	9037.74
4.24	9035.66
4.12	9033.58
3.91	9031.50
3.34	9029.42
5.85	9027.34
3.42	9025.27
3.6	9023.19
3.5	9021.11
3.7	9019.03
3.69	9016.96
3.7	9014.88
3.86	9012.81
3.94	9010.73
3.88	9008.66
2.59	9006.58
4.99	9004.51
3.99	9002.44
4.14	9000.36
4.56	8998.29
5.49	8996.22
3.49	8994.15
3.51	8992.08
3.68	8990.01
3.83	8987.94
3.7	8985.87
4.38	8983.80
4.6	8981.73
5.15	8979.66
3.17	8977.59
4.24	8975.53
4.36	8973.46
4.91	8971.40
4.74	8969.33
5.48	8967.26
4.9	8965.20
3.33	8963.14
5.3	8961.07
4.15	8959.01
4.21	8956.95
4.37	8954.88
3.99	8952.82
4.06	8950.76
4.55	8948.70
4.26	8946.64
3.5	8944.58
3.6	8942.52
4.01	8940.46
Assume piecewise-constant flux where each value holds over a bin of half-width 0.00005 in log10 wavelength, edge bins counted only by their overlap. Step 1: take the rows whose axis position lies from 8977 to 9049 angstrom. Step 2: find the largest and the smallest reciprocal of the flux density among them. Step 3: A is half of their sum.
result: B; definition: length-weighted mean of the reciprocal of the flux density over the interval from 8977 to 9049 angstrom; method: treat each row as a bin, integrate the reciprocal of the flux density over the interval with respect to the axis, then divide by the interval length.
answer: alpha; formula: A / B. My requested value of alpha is 1.10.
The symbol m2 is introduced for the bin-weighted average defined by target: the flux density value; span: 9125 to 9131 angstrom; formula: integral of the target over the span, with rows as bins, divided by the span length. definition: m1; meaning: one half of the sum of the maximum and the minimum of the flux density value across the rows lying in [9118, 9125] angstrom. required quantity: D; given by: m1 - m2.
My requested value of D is 0.24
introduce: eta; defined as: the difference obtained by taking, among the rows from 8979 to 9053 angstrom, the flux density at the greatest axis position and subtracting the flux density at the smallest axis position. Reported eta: -1.02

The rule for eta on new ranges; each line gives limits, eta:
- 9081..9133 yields -0.49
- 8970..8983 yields -0.31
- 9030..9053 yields 0.22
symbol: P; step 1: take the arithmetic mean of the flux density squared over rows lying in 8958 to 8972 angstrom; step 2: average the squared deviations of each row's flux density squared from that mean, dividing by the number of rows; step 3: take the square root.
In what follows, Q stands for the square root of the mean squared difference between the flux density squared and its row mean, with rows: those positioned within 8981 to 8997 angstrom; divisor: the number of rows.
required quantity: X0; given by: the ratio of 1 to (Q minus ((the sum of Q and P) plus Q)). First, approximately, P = 6.0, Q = 6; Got -0.085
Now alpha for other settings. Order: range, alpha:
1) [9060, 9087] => 1.00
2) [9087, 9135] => 0.99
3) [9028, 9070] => 0.93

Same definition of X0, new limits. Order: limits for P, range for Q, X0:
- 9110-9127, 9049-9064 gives -0.149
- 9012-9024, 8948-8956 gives -0.364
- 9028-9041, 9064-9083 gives -0.087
